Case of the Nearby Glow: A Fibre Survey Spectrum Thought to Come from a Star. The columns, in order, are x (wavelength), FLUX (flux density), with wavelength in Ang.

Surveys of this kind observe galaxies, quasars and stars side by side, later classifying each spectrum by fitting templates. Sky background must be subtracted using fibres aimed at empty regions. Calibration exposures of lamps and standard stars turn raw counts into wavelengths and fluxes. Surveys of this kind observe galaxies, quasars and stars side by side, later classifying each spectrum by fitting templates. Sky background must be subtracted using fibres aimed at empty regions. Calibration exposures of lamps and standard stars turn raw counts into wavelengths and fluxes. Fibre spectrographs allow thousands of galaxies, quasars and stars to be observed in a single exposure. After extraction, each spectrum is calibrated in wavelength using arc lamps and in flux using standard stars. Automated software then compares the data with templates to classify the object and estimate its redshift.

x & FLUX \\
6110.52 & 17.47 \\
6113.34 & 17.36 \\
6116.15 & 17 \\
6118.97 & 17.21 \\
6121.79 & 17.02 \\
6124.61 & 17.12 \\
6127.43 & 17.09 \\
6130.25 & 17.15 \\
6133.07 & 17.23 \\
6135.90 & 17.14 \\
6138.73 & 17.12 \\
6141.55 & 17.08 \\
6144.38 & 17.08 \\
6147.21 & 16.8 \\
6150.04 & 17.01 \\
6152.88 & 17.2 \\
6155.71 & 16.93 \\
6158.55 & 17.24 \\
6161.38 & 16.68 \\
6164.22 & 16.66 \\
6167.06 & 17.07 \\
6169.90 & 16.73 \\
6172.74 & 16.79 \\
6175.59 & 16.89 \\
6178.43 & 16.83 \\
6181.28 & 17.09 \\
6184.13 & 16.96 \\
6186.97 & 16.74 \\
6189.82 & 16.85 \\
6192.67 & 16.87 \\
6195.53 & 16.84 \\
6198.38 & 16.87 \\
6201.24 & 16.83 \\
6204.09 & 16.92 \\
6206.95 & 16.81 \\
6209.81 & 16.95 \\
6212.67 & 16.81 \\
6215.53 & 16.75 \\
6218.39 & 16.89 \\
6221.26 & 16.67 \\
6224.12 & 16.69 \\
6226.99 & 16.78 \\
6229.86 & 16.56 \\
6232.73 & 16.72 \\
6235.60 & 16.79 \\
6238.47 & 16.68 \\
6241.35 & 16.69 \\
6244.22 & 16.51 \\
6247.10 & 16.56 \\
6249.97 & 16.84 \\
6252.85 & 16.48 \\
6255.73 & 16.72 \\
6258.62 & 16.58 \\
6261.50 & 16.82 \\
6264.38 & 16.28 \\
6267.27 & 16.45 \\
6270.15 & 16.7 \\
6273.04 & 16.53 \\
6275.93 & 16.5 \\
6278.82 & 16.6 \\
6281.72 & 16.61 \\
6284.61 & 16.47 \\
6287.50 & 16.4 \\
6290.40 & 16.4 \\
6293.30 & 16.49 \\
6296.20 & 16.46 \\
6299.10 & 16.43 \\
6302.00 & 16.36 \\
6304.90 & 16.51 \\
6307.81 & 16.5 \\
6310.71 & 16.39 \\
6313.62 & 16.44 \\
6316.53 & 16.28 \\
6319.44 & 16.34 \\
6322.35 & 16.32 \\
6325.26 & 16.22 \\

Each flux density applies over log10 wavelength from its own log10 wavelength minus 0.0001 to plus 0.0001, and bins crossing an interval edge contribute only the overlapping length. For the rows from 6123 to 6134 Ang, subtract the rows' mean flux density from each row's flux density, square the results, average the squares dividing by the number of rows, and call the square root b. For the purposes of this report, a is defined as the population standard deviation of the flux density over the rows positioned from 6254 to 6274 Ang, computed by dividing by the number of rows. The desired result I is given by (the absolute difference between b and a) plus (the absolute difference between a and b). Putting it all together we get 0.23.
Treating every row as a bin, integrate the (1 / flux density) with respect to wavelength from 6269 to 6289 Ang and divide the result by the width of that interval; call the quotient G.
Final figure 0.0604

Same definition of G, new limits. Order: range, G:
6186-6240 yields 0.0596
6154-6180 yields 0.0593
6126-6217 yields 0.0591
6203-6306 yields 0.0602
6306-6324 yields 0.0610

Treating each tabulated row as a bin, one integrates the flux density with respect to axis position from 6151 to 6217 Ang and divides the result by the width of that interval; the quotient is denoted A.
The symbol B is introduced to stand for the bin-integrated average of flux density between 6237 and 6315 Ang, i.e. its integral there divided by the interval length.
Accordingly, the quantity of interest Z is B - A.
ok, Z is -0.4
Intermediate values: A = 16.88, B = 16.5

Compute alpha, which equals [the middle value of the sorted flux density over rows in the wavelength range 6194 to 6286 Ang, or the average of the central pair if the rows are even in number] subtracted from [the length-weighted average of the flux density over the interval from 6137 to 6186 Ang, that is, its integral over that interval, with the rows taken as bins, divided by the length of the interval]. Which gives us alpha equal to 0.26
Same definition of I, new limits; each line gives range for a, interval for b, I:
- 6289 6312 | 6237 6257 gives 0.13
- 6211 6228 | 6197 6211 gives 0.04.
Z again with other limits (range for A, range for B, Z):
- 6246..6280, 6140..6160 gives 0.5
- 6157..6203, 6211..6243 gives -0.1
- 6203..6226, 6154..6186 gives 0.1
